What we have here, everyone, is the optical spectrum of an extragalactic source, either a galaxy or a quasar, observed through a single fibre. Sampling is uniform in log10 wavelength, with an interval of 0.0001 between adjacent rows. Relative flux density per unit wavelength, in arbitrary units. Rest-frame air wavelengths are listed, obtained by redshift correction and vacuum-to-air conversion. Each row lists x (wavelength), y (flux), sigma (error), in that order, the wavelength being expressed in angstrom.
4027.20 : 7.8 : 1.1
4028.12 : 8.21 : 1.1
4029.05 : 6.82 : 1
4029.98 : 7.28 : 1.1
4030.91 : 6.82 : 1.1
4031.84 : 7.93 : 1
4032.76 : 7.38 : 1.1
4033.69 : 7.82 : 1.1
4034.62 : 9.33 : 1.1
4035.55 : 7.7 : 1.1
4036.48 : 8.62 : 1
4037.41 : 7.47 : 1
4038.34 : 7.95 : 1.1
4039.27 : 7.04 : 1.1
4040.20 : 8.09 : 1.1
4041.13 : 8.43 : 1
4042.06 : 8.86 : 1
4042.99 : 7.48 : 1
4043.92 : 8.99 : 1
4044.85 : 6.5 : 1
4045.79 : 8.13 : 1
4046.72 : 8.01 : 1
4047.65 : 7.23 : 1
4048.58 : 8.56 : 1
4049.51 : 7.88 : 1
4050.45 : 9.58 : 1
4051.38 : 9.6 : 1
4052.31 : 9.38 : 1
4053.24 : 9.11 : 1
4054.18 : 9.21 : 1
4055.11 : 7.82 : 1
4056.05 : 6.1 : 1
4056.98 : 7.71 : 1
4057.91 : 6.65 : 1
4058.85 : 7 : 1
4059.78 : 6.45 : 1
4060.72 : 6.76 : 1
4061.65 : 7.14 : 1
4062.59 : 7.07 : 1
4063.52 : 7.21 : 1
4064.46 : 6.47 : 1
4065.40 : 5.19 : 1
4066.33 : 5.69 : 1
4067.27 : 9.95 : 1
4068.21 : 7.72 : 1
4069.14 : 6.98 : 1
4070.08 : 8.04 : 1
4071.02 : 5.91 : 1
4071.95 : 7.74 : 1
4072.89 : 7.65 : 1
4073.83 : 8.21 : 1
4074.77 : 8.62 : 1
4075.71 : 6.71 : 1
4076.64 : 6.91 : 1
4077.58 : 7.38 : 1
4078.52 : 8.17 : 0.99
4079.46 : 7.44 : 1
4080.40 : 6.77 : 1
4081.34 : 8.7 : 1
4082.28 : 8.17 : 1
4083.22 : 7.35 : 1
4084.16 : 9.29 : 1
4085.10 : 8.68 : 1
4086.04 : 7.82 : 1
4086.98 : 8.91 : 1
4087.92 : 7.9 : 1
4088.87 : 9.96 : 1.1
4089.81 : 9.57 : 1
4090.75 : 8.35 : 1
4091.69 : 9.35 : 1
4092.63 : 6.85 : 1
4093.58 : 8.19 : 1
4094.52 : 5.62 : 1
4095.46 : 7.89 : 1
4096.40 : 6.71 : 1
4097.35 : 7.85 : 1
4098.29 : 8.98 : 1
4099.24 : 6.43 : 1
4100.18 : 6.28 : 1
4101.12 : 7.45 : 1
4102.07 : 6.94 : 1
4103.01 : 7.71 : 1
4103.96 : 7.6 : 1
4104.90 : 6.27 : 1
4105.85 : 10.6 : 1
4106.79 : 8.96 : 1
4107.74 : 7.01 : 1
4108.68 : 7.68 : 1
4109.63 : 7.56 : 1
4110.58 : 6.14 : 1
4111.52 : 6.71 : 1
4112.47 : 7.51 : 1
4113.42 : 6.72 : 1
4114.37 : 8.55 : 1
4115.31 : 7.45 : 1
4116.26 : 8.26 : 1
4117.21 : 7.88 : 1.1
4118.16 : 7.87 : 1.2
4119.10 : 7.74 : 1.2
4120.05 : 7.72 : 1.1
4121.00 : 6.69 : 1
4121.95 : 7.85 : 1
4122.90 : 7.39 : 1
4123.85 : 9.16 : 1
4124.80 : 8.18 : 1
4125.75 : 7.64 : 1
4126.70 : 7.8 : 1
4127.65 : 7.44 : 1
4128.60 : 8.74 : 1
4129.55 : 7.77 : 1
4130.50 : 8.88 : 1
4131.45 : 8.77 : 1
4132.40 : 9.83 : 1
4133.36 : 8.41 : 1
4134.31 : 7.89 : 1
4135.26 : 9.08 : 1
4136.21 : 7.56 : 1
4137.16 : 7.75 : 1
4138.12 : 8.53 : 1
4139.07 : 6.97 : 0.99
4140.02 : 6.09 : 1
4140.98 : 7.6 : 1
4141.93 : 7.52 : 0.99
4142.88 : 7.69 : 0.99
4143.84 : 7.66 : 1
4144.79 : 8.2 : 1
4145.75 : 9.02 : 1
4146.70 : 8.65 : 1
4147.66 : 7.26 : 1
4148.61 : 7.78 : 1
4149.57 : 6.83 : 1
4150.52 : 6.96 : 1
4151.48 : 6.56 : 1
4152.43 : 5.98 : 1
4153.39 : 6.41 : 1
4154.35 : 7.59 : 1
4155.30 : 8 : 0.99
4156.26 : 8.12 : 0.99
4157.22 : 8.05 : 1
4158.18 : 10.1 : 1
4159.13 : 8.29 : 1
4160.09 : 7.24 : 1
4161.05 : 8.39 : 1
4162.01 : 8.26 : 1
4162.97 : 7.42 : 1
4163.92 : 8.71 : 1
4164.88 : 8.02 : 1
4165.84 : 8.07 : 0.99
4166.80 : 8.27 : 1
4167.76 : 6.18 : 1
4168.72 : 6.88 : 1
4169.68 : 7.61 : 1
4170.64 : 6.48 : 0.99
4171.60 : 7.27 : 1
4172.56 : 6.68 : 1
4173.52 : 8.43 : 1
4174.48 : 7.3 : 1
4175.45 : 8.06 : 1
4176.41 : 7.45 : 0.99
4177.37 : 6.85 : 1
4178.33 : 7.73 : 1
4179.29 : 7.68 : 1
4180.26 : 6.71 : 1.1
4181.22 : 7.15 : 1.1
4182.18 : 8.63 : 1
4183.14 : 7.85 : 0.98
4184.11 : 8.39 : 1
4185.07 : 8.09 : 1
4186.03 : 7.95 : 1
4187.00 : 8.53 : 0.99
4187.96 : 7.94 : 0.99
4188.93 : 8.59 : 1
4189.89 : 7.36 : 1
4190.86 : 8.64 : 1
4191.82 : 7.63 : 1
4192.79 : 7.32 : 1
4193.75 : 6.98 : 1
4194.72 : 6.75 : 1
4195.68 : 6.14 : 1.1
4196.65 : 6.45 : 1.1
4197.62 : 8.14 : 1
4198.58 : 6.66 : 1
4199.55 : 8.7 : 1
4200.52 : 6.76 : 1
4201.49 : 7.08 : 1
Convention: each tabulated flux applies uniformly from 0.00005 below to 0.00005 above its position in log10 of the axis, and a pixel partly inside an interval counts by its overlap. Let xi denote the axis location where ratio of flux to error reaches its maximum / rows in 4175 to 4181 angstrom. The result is 4175.45 angstrom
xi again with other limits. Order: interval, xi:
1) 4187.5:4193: 4190.86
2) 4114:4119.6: 4114.37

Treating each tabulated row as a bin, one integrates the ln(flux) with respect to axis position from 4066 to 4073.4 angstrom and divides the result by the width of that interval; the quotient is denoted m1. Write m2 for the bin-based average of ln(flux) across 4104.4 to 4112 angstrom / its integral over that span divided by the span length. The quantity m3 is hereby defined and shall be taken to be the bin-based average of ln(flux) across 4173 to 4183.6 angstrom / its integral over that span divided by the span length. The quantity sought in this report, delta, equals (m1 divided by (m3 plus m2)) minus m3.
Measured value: -1.53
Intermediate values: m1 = 2.00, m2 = 2.02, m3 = 2.03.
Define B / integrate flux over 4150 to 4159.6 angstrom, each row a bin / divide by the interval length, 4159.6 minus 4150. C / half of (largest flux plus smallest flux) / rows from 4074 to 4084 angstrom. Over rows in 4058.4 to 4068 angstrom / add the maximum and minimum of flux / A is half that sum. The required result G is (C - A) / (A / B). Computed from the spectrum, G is 0.1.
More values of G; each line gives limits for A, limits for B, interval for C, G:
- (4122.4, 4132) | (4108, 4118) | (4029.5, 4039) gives -0.2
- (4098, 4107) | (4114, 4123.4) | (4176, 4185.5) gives -0.7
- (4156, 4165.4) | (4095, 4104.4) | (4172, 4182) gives -0.9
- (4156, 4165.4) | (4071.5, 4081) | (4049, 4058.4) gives -0.7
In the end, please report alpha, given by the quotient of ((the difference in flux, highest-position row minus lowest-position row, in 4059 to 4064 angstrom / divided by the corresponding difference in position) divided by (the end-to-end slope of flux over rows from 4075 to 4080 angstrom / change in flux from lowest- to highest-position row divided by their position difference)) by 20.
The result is 0.05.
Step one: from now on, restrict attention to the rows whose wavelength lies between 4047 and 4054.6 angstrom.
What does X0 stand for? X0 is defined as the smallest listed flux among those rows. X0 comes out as 7.23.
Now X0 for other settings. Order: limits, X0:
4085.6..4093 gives 6.85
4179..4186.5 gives 6.71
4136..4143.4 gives 6.09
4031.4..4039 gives 7.38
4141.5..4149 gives 7.26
